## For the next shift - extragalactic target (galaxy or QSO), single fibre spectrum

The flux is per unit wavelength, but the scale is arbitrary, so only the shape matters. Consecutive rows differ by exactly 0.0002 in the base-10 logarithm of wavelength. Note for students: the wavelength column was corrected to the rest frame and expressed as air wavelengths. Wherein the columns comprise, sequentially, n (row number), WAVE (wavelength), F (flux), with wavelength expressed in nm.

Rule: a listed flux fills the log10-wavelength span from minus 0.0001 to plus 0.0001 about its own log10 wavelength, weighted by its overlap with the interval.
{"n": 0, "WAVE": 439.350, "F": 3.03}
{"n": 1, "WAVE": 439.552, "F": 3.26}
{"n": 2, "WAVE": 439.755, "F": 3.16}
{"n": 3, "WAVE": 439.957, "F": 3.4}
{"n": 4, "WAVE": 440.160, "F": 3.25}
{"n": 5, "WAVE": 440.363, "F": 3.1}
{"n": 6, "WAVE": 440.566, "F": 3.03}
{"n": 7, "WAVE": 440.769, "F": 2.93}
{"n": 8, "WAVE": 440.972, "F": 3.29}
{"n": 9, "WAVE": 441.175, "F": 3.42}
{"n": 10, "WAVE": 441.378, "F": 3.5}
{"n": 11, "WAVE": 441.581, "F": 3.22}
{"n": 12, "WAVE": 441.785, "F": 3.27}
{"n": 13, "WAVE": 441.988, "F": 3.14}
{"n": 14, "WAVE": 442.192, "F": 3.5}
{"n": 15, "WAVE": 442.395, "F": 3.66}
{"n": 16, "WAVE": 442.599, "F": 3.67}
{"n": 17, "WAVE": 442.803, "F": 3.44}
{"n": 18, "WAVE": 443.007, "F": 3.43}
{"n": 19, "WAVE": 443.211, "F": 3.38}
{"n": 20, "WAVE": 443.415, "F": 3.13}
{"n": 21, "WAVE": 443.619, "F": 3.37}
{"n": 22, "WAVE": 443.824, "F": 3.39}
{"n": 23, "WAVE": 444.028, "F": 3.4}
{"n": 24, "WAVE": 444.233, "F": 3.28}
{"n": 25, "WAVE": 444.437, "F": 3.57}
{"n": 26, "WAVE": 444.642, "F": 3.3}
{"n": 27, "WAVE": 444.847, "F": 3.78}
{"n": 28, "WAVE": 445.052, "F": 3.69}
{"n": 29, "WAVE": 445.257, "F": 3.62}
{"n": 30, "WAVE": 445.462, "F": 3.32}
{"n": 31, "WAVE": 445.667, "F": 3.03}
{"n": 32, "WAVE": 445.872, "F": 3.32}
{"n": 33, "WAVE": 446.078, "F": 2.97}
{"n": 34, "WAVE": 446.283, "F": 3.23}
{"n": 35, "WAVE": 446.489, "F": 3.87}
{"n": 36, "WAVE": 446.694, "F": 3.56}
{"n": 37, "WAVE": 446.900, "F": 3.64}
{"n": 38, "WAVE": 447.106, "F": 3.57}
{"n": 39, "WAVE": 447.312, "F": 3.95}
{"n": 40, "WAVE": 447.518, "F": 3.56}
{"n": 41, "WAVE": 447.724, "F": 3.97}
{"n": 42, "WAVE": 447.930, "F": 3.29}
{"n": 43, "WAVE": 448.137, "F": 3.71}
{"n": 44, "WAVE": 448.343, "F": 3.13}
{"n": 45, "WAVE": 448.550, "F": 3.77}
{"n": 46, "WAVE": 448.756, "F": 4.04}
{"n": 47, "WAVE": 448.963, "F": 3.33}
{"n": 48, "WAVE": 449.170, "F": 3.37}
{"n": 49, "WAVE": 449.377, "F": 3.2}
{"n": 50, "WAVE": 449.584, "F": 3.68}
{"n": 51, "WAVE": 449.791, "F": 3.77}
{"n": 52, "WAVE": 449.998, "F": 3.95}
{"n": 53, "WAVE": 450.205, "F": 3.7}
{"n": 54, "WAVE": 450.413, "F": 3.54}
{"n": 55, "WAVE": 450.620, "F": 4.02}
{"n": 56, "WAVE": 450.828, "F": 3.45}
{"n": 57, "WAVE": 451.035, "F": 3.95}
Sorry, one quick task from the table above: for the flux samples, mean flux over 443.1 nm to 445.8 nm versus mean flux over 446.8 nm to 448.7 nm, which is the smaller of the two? 3.40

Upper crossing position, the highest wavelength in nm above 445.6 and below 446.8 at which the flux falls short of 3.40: 446.283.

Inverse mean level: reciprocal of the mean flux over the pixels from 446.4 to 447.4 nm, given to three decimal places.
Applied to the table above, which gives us 0.269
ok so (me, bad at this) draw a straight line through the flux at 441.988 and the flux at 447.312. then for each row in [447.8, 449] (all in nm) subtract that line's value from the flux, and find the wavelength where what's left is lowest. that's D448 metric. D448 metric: 448.343 nm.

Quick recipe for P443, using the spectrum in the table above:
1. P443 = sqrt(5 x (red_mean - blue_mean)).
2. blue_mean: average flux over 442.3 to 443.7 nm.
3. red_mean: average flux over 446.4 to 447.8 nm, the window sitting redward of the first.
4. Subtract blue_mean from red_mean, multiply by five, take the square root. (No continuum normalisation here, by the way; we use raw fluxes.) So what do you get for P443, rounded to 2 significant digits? 1.2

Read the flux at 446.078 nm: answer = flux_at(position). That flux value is 2.97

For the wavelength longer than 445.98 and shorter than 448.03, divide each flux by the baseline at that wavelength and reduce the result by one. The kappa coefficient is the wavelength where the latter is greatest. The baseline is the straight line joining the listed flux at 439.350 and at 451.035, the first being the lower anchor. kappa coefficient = 447.312 nm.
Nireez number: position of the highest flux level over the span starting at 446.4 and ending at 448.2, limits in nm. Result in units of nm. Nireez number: 447.724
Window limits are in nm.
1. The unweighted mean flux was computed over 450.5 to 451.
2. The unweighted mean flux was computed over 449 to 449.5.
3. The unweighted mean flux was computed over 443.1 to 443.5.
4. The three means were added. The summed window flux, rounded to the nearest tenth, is 10.3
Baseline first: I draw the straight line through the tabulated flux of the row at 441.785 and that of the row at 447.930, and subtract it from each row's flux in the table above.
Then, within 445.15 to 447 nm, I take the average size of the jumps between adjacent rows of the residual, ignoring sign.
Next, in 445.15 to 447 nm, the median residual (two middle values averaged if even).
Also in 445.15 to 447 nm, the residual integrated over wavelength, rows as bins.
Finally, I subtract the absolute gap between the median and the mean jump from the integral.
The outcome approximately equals -0.1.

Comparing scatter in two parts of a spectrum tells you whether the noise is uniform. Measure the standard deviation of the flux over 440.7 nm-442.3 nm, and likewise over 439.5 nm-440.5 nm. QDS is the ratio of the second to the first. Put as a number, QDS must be 0.6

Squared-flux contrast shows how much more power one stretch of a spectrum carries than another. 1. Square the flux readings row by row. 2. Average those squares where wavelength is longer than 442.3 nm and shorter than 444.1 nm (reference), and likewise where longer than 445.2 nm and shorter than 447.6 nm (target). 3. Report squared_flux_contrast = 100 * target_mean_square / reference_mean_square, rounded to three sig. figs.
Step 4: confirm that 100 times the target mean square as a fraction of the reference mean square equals 103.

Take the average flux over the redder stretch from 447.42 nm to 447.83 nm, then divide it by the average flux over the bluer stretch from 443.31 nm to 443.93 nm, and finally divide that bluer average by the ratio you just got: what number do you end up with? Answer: 2.89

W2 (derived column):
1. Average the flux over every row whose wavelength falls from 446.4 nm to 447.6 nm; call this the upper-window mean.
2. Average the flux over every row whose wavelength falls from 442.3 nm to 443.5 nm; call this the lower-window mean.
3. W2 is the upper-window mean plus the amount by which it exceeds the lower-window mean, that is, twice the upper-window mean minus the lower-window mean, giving 3.9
